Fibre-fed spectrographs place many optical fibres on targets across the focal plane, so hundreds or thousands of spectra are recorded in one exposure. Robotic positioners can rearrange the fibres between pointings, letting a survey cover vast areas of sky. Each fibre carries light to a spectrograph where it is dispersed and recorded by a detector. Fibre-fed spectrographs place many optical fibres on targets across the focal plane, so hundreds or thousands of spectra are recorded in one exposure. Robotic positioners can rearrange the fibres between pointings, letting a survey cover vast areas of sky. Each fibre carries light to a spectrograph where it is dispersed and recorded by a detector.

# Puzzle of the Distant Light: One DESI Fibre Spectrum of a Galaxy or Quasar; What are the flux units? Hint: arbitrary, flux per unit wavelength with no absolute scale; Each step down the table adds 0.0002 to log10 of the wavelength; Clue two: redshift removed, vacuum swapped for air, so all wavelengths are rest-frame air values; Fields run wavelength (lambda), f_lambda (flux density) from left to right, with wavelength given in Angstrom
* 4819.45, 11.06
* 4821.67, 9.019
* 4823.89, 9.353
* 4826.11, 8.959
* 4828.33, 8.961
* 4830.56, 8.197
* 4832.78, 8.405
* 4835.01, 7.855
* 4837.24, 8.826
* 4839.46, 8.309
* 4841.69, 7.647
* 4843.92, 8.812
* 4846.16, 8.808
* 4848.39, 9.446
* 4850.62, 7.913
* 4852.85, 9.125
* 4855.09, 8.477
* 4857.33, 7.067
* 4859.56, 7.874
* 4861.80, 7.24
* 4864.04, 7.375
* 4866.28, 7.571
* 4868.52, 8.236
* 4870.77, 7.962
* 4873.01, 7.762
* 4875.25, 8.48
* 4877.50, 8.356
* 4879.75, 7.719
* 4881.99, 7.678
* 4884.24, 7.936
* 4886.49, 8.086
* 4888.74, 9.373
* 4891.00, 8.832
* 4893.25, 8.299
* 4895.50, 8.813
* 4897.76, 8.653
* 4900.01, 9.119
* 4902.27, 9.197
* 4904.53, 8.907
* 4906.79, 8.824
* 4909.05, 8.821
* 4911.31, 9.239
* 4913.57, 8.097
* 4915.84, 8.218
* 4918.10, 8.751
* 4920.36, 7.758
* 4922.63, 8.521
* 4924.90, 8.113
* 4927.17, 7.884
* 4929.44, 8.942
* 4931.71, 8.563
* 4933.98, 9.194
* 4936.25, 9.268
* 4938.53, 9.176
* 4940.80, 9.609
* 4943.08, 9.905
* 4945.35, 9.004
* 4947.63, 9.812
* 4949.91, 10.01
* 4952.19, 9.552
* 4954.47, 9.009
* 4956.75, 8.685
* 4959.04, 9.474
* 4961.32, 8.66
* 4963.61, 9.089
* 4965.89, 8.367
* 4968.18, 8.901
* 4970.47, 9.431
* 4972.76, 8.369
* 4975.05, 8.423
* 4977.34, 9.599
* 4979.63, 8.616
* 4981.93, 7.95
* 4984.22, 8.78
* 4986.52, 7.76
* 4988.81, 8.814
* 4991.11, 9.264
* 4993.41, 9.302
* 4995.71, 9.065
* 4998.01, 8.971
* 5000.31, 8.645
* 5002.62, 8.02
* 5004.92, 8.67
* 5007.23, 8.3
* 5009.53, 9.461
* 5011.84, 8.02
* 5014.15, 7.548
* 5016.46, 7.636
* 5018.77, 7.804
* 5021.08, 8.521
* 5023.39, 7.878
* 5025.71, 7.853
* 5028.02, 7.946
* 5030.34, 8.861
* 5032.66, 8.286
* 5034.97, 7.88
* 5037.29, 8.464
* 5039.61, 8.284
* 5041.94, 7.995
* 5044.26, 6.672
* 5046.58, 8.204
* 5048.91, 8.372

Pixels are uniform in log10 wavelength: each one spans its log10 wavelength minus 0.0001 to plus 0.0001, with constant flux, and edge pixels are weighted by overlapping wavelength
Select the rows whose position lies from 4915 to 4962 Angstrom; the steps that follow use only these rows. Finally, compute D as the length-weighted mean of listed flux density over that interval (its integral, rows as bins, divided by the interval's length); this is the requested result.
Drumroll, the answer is 9.0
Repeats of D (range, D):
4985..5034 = 8.4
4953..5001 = 8.8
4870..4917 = 8.5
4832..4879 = 8.2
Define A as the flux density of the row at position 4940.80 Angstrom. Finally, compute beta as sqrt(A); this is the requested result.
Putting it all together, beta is 3.10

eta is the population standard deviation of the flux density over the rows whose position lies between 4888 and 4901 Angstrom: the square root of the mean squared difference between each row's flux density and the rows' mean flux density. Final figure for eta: 0.34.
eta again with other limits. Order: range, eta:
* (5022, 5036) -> 0.36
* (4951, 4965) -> 0.35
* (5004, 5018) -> 0.65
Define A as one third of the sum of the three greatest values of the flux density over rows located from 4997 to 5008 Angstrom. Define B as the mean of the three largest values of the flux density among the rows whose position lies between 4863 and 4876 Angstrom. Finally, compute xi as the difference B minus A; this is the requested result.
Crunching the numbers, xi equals -0.5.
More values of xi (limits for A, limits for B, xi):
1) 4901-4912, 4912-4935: -0.2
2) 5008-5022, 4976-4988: 0.3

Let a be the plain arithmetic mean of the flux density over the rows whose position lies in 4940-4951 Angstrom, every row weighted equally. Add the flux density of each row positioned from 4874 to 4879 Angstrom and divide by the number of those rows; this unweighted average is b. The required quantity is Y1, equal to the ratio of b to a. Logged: 0.87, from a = 9.7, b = 8.42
